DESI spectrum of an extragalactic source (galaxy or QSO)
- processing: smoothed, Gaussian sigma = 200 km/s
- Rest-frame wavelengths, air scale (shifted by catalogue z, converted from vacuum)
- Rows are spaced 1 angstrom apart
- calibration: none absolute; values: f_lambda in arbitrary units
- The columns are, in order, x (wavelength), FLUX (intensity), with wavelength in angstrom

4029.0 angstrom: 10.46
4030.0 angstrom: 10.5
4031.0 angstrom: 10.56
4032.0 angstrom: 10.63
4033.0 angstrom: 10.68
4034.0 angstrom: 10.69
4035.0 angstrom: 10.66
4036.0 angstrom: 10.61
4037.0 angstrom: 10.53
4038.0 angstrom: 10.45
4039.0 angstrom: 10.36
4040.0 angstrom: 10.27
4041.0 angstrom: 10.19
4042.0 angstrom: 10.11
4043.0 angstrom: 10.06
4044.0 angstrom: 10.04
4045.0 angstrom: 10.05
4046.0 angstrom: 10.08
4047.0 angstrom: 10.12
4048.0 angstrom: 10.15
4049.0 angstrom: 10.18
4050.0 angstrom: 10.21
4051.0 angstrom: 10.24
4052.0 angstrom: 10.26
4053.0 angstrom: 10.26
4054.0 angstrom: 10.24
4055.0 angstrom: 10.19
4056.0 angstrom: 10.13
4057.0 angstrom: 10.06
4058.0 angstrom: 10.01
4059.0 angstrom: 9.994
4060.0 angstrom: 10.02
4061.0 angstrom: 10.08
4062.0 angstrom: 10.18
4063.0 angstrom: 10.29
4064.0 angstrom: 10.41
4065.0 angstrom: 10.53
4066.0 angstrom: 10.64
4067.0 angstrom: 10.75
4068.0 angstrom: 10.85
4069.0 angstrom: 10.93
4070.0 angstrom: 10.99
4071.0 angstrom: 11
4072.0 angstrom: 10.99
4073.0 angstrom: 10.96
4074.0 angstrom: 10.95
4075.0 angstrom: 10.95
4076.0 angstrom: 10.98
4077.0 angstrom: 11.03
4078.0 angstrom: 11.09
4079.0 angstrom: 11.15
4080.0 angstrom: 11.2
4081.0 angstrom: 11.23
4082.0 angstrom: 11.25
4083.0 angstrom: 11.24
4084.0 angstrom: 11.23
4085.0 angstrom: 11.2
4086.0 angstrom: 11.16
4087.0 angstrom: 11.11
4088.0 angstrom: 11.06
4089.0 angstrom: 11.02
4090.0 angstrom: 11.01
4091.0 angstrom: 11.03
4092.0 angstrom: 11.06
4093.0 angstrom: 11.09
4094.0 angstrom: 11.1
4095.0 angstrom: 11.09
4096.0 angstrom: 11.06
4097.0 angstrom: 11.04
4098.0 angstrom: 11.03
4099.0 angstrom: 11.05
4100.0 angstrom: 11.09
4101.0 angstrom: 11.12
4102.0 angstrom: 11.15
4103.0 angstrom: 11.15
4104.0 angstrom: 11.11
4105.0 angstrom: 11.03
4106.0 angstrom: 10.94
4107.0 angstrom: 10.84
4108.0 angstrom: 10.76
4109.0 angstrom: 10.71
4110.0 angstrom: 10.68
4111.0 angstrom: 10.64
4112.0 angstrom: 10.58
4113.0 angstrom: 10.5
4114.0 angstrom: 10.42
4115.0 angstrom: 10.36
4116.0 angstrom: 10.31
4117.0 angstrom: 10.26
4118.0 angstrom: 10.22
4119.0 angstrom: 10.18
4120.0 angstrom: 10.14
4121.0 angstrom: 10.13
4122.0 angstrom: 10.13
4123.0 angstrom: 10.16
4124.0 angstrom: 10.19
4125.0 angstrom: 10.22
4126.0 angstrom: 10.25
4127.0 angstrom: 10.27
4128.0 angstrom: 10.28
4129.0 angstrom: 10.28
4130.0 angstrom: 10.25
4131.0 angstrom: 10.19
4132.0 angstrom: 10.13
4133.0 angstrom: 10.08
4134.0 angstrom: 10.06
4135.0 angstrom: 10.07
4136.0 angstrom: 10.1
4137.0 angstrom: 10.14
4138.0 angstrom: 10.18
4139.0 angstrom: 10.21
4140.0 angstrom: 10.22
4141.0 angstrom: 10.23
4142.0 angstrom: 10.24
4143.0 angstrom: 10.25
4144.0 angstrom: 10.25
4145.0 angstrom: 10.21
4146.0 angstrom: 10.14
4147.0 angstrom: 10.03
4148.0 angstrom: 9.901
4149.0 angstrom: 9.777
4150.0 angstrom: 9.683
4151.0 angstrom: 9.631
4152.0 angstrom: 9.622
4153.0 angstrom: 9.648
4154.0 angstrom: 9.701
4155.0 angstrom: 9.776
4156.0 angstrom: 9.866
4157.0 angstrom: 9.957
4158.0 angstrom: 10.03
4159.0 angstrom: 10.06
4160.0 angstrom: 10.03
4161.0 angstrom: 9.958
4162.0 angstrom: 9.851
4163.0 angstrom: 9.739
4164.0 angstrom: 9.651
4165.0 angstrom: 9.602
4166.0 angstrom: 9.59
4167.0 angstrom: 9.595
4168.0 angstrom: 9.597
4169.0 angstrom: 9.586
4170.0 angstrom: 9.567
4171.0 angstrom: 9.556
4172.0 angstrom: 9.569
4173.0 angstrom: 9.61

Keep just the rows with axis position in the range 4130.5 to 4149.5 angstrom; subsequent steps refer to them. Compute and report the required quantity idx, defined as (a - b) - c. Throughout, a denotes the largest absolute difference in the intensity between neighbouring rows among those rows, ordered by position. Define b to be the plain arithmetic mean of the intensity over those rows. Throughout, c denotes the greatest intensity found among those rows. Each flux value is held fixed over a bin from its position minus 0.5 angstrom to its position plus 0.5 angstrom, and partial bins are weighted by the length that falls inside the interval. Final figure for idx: -20.2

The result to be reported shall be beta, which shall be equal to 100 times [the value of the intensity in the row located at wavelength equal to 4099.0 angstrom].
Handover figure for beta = 1105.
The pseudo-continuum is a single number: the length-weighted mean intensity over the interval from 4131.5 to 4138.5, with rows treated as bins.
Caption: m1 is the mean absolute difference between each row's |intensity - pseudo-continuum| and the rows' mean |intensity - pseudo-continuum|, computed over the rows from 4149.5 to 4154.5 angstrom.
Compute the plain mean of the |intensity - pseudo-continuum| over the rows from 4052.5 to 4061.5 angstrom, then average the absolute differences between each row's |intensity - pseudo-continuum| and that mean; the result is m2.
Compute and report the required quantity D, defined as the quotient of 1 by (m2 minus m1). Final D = 133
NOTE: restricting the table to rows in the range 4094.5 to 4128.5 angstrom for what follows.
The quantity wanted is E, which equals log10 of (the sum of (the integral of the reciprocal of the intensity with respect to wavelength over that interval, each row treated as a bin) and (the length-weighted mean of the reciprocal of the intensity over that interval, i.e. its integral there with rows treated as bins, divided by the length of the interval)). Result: 0.52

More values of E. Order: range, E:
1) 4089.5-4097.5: -0.09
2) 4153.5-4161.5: -0.04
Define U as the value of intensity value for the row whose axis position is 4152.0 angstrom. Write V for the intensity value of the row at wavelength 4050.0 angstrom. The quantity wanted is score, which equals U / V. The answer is 0.94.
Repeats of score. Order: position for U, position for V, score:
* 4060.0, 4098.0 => 0.91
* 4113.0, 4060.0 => 1.05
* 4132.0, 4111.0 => 0.95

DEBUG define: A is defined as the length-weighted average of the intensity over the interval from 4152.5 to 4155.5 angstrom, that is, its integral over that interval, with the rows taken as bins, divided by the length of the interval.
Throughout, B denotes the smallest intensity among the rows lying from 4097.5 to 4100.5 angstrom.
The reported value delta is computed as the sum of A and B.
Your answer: 20.7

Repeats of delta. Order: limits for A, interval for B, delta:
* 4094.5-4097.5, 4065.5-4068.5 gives 21.7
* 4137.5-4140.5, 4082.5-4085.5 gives 21.4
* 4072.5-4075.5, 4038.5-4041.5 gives 21.1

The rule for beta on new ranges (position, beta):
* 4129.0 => 1028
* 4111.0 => 1064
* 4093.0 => 1109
